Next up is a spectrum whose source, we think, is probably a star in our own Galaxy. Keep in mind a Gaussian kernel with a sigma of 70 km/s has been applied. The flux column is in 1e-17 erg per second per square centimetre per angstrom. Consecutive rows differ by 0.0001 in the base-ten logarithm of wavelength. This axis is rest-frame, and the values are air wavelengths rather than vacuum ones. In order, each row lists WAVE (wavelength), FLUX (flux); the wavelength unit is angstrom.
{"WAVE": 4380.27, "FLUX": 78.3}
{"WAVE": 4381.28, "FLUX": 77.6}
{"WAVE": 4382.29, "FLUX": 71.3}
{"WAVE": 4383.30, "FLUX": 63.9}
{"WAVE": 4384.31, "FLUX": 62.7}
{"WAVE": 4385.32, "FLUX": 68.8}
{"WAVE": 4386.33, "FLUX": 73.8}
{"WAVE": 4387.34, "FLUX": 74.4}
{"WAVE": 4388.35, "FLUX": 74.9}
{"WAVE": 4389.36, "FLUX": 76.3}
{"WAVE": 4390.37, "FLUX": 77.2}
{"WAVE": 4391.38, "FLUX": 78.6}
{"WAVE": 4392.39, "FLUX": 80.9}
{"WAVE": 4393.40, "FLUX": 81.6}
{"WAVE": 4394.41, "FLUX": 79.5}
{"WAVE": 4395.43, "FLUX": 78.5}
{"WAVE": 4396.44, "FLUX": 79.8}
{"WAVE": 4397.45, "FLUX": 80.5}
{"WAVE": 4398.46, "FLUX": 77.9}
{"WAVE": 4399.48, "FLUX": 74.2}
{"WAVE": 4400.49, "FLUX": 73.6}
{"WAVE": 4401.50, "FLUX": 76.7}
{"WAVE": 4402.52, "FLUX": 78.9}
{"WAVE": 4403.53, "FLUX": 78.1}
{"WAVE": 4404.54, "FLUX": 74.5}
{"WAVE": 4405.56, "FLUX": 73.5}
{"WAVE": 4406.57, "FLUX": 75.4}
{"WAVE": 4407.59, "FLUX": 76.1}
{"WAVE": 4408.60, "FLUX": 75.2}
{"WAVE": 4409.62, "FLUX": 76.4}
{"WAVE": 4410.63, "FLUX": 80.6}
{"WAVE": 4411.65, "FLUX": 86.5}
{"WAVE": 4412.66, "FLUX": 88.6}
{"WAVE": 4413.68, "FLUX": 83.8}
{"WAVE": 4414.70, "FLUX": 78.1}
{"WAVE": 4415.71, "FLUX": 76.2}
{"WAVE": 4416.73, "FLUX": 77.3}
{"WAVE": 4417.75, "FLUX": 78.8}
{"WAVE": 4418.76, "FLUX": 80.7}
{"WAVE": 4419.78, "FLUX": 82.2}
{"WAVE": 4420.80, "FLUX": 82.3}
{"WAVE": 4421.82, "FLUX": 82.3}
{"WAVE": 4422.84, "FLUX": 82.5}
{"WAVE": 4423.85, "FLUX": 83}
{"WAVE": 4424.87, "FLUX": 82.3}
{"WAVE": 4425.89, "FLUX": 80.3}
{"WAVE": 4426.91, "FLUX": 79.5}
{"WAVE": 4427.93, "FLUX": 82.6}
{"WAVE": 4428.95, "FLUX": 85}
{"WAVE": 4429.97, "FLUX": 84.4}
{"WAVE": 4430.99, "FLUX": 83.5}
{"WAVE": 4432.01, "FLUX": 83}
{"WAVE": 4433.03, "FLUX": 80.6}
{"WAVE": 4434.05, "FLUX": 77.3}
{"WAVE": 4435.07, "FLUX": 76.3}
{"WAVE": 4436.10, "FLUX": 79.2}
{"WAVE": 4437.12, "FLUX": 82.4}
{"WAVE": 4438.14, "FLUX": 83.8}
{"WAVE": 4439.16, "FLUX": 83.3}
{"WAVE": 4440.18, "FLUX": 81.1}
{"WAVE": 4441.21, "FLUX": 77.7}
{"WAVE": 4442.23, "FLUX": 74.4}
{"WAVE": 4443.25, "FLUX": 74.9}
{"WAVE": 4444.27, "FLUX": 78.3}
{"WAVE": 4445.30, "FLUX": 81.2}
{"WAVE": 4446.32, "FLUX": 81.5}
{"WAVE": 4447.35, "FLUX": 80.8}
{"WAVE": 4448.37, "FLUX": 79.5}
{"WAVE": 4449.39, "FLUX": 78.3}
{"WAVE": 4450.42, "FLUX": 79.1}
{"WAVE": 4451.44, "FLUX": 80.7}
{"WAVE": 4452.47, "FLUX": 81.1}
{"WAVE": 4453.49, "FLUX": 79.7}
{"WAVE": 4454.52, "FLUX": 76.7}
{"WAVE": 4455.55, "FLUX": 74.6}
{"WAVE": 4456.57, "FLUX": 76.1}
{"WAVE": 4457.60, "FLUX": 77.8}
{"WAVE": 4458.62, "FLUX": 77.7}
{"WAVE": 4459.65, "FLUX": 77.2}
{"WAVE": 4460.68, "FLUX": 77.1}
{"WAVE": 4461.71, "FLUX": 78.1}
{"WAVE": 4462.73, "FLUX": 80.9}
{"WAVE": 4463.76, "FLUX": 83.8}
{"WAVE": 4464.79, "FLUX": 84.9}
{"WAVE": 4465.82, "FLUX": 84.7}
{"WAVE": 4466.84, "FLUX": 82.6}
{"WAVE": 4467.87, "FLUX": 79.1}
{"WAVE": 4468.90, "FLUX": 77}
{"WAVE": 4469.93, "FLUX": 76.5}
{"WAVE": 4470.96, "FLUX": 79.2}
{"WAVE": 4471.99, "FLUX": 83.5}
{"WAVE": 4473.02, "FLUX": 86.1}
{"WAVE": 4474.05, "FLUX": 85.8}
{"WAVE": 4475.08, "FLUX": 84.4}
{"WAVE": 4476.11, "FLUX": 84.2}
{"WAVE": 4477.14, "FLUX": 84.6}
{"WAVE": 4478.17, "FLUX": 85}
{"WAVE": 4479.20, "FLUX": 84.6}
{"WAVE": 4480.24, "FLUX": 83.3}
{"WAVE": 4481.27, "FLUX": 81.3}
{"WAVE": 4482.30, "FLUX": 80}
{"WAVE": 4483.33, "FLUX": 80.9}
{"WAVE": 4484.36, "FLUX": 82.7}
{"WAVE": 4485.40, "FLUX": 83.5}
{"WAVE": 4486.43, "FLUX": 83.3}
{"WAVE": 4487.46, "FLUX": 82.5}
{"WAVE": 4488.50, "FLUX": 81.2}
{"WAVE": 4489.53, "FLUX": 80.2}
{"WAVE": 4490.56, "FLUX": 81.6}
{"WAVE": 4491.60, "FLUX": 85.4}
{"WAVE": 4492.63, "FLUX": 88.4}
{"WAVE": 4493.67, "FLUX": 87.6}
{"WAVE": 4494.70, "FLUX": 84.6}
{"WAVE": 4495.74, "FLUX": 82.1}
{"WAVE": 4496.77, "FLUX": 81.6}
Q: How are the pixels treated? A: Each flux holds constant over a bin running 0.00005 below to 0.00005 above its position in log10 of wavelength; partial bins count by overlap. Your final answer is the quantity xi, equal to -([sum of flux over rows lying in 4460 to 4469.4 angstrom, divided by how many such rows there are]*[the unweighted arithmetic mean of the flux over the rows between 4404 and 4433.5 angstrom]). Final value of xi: -6515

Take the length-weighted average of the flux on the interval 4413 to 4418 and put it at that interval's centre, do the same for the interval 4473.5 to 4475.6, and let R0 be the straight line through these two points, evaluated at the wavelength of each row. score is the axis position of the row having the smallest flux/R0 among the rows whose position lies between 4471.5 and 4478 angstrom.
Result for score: 4471.99 angstrom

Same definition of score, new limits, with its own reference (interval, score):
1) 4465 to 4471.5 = 4469.93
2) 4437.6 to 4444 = 4442.23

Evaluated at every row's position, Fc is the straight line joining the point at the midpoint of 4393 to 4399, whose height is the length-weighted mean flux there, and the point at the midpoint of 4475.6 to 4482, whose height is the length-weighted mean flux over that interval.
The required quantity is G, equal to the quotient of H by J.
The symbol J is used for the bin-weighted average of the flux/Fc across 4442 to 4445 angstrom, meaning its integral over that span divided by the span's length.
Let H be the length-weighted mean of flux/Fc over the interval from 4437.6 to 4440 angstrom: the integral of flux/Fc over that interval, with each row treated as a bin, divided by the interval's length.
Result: 1.10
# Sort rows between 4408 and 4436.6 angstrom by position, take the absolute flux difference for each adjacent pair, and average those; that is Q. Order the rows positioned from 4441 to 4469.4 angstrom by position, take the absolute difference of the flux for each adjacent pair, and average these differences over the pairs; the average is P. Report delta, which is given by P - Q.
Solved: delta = -0.4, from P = 1.57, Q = 1.97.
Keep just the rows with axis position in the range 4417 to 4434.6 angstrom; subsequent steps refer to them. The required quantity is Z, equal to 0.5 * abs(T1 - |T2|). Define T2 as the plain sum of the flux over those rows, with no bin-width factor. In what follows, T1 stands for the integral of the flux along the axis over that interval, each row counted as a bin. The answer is 24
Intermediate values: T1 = 1438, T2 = 1390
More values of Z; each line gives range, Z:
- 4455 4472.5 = 20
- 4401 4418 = 0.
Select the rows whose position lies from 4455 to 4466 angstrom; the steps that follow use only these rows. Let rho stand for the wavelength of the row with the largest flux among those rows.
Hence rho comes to 4464.79 angstrom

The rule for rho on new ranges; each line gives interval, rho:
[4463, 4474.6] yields 4473.02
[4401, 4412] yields 4411.65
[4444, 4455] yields 4446.32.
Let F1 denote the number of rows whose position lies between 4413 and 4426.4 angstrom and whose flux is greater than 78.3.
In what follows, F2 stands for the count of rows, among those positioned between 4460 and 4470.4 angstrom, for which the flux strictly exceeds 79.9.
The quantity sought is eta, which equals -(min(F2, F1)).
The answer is -5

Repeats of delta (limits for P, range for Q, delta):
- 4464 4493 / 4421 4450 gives -0.2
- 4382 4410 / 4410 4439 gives 0.1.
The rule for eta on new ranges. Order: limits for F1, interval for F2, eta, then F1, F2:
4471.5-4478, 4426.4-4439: -6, 6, 8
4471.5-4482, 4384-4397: -2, 10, 2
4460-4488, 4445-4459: -5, 23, 5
